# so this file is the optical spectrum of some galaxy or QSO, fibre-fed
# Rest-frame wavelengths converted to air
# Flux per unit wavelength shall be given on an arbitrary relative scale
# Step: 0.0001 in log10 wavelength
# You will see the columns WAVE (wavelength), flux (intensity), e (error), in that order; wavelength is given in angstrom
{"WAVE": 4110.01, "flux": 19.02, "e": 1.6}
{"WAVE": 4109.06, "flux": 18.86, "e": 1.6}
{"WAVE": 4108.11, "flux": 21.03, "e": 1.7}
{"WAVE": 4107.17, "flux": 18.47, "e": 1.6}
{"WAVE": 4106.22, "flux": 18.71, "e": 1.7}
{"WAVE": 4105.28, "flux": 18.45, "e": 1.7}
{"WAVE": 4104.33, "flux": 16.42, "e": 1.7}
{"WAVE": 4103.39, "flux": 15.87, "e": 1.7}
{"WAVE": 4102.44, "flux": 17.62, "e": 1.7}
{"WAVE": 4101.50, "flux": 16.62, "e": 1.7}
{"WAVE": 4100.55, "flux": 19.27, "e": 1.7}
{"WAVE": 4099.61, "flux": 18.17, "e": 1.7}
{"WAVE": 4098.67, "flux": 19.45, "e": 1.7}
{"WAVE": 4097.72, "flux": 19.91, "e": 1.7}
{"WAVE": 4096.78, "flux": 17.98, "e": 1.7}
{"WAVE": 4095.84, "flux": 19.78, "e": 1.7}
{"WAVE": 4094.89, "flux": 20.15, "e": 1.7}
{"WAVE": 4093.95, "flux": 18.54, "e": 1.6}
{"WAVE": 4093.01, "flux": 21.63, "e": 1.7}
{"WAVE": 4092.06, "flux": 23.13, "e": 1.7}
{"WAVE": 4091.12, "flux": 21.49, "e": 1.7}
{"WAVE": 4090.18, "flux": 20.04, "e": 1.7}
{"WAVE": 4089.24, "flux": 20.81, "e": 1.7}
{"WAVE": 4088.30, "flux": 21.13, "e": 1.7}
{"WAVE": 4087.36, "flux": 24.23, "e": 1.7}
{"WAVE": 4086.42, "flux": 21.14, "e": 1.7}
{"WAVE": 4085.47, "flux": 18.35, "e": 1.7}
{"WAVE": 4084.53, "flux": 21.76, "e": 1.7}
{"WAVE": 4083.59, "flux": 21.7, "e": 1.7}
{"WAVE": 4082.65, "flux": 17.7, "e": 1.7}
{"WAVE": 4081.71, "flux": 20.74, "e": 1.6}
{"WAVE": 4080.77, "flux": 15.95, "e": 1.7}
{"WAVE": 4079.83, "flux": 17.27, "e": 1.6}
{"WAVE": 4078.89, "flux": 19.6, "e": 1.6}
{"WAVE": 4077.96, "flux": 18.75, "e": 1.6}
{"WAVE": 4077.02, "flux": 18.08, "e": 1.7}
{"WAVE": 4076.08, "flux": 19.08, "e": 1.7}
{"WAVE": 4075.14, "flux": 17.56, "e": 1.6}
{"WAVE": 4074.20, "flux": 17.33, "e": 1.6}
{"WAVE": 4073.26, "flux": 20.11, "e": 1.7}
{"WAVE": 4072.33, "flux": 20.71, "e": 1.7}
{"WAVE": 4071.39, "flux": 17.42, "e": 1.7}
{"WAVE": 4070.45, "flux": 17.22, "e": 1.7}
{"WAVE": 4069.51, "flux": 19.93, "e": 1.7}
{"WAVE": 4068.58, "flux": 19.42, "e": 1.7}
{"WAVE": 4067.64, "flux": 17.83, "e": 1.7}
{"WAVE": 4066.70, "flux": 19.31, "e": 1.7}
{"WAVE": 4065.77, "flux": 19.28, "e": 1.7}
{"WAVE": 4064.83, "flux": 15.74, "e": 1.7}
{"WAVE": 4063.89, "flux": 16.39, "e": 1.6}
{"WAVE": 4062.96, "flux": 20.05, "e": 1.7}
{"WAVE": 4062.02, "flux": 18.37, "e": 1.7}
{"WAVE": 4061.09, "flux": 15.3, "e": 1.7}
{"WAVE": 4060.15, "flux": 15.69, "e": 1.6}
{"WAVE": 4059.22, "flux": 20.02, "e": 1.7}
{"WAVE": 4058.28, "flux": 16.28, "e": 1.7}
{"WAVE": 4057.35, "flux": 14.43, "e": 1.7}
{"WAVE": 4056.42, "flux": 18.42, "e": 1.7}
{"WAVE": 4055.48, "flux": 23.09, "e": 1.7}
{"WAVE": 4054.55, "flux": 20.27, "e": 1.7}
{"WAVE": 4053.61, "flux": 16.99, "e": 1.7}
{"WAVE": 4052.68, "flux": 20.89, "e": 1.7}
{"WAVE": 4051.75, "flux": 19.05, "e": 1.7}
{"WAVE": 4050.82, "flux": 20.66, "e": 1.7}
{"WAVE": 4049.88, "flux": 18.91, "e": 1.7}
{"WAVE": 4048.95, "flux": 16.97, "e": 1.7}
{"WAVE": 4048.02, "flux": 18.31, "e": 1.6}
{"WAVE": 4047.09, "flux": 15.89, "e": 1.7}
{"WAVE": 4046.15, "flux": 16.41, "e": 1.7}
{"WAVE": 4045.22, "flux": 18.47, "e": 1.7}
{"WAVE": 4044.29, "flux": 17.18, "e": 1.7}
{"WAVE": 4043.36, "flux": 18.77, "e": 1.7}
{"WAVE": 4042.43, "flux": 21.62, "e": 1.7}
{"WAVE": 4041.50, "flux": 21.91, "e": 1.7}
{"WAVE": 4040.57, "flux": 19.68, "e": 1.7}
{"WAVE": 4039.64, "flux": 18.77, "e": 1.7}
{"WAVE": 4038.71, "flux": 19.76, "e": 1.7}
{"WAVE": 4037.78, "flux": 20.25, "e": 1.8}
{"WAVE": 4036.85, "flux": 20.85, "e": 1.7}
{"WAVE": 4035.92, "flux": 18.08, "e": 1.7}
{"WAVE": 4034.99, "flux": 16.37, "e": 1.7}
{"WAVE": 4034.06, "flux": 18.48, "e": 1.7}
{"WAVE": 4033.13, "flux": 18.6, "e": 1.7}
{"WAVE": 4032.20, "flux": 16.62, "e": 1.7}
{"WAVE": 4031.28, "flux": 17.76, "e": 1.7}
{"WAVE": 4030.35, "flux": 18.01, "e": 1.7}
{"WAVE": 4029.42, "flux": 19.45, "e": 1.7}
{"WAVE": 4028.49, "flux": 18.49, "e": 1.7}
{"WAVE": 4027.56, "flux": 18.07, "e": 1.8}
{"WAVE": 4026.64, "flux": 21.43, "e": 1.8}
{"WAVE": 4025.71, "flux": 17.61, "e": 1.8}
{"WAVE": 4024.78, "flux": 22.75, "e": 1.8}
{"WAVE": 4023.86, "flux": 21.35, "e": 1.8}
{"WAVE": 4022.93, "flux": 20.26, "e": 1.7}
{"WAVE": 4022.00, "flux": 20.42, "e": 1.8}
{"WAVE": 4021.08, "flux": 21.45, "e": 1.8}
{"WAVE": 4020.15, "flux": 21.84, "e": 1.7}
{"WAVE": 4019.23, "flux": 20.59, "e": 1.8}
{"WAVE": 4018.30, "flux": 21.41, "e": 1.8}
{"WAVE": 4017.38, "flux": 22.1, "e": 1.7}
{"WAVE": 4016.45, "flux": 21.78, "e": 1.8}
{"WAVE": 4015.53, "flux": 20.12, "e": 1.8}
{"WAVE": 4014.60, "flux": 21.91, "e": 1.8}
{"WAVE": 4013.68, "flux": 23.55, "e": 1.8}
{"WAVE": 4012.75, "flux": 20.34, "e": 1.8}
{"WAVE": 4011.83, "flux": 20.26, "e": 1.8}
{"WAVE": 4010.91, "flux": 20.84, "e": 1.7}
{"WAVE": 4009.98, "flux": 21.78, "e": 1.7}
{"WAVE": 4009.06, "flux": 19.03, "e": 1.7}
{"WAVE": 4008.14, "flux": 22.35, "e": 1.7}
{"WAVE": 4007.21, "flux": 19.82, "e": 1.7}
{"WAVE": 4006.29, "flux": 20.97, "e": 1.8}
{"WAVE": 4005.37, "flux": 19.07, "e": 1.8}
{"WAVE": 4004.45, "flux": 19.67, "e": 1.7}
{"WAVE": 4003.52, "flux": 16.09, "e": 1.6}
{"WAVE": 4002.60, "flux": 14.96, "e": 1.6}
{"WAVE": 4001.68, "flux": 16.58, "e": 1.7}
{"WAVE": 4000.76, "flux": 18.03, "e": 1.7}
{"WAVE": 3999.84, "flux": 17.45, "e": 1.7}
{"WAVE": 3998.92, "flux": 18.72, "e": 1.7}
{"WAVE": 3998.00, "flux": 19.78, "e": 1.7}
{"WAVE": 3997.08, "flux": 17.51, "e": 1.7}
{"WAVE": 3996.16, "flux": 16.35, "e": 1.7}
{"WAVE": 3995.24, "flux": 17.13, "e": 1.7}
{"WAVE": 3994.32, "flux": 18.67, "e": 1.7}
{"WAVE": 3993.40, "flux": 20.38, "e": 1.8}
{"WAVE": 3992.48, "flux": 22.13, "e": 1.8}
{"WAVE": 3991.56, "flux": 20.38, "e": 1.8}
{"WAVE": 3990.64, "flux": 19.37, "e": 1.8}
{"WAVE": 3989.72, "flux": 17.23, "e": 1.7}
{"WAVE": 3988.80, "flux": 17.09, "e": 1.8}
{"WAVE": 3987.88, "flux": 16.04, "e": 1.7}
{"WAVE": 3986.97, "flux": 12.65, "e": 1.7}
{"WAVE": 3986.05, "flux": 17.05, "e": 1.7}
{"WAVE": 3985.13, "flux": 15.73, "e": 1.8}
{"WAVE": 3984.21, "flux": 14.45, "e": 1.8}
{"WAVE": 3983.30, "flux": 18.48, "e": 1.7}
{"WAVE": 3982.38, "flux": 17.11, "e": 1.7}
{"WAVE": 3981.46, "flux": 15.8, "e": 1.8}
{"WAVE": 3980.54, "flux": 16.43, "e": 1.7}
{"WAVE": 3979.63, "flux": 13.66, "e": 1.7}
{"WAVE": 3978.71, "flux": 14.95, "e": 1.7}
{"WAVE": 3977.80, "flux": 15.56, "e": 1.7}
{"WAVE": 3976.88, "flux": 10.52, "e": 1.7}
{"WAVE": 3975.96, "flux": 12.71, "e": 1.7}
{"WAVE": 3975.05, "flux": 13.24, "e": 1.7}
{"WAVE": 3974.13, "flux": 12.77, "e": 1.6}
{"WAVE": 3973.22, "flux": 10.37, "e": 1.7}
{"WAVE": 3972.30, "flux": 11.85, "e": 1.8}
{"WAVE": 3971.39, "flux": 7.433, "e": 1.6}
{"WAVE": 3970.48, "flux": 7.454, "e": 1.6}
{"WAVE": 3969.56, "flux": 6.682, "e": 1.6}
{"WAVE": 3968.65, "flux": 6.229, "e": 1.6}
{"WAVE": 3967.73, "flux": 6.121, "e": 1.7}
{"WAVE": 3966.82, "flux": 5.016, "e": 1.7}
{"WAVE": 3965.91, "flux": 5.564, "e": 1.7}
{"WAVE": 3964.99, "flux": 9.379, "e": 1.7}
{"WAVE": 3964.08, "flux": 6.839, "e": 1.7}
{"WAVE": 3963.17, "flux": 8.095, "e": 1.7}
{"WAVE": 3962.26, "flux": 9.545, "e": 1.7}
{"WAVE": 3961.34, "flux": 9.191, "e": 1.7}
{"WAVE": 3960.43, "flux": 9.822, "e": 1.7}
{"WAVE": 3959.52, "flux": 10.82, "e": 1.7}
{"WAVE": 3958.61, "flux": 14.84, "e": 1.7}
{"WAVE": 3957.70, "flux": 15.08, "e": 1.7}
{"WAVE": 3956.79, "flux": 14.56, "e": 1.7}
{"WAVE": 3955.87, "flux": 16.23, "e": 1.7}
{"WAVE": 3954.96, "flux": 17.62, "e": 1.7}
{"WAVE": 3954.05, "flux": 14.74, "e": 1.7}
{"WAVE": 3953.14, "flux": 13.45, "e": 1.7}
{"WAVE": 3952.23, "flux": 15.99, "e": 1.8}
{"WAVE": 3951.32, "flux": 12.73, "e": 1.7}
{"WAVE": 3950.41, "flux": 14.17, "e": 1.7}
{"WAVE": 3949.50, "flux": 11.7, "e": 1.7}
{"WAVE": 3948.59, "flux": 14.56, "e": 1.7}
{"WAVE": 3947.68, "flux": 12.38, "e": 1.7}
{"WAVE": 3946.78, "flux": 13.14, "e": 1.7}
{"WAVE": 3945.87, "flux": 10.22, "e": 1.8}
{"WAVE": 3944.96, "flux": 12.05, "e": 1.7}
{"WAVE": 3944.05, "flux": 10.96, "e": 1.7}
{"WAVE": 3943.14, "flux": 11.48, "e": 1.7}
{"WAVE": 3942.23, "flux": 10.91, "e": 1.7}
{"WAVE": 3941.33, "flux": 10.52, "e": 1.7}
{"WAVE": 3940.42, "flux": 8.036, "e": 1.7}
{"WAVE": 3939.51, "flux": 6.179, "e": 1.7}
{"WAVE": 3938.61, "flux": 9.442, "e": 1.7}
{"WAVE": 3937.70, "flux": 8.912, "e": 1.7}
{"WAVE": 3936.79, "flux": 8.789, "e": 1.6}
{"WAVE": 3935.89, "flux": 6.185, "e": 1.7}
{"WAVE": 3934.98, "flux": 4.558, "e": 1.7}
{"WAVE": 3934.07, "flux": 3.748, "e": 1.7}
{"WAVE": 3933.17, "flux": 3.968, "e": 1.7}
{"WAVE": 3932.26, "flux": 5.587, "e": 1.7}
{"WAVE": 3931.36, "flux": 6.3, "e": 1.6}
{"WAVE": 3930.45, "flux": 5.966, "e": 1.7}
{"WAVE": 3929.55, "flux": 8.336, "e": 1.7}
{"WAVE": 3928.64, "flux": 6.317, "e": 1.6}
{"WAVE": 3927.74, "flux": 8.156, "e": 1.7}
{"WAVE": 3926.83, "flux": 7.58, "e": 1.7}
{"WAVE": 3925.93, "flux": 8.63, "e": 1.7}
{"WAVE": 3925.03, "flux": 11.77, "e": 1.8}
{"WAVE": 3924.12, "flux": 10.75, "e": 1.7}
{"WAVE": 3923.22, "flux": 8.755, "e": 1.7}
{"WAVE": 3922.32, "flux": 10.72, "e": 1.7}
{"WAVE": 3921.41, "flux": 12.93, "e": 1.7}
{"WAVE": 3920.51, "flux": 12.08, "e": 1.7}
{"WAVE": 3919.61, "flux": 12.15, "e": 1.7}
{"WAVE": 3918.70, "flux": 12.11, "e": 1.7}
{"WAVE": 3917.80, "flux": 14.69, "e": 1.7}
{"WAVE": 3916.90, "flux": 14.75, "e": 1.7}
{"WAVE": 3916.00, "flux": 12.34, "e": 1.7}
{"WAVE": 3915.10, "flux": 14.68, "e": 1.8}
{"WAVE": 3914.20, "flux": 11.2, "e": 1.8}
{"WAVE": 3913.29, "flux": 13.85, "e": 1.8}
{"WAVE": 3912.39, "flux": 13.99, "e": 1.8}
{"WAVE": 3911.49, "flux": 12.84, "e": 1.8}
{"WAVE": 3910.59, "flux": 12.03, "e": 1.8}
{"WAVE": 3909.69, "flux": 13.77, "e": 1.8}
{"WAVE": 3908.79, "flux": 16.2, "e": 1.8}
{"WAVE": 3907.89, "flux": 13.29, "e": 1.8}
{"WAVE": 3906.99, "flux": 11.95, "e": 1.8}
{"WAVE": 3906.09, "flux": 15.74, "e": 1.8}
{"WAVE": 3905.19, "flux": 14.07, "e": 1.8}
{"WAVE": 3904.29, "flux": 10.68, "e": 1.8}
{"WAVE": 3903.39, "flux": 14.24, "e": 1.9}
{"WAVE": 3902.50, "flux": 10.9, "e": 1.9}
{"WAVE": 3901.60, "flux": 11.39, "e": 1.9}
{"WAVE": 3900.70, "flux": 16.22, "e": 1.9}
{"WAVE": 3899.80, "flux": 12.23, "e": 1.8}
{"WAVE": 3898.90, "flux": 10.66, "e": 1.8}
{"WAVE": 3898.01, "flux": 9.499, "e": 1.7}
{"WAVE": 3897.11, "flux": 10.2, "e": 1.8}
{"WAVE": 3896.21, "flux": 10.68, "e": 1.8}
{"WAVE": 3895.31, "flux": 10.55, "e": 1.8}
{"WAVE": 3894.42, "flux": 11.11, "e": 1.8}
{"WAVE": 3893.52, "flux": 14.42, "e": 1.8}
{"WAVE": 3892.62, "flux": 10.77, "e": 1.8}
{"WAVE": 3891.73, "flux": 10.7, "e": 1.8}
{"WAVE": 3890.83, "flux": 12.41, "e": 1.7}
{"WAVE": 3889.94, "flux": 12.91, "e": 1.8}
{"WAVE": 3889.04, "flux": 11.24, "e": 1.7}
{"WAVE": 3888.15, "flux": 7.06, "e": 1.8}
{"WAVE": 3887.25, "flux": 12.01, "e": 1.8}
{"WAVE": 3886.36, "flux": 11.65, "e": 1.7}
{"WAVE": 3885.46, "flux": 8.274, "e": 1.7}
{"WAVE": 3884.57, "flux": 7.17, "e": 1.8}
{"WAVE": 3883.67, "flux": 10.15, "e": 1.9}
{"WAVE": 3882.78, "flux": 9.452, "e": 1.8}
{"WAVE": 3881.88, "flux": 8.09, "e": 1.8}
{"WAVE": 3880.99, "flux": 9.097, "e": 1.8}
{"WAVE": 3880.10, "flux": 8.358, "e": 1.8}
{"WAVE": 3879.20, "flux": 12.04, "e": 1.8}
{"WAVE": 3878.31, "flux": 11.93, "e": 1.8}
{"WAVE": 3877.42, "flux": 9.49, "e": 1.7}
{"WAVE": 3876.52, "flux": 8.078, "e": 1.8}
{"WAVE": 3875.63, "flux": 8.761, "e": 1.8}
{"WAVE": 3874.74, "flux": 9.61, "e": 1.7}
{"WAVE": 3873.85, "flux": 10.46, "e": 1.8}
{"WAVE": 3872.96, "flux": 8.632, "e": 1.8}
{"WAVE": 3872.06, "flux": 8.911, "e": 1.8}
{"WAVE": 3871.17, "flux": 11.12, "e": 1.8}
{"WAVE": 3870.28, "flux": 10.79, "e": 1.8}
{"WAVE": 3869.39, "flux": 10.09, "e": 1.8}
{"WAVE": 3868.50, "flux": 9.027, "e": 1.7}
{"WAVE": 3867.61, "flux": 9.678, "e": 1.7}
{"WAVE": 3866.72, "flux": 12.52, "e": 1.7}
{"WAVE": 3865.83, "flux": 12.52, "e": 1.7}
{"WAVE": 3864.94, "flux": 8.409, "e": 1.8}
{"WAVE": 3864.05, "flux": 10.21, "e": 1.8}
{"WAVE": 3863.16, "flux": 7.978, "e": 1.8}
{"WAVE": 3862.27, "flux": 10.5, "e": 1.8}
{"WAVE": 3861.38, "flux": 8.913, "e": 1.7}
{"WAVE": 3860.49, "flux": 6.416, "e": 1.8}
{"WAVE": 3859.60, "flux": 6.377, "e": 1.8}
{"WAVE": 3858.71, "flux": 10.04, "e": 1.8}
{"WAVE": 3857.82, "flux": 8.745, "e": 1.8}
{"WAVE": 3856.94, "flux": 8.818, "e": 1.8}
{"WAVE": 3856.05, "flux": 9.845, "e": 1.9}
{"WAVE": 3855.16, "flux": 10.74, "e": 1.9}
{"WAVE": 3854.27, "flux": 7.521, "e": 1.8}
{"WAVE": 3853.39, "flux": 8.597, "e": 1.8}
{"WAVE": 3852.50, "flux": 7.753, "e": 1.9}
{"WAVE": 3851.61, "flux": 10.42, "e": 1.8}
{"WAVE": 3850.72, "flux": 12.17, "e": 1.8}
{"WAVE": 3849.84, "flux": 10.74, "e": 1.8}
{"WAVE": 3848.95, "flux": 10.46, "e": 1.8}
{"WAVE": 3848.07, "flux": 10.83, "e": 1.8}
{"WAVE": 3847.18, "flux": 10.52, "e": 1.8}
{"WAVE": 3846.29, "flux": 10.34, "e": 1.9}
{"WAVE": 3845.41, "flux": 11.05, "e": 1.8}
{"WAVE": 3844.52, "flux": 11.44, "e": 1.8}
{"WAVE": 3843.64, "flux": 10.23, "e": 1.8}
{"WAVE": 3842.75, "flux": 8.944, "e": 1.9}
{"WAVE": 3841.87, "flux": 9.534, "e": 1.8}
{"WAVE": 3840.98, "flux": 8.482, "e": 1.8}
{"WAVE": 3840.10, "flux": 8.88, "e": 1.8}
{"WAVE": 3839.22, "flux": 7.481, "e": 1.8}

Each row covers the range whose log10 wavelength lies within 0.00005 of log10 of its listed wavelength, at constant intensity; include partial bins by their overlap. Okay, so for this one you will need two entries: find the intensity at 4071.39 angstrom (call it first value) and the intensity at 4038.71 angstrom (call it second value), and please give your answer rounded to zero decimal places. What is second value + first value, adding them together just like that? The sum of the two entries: 37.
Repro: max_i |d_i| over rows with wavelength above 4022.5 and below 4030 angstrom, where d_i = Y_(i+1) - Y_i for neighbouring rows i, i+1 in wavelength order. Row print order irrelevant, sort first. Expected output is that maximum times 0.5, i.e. 2.6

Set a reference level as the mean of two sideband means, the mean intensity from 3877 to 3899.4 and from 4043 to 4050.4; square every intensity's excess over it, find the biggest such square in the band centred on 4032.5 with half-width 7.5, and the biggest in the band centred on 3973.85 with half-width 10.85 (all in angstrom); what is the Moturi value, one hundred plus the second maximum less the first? 126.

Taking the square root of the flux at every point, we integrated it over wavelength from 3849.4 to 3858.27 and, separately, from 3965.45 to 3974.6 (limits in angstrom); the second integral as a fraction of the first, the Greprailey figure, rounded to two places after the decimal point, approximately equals 0.93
